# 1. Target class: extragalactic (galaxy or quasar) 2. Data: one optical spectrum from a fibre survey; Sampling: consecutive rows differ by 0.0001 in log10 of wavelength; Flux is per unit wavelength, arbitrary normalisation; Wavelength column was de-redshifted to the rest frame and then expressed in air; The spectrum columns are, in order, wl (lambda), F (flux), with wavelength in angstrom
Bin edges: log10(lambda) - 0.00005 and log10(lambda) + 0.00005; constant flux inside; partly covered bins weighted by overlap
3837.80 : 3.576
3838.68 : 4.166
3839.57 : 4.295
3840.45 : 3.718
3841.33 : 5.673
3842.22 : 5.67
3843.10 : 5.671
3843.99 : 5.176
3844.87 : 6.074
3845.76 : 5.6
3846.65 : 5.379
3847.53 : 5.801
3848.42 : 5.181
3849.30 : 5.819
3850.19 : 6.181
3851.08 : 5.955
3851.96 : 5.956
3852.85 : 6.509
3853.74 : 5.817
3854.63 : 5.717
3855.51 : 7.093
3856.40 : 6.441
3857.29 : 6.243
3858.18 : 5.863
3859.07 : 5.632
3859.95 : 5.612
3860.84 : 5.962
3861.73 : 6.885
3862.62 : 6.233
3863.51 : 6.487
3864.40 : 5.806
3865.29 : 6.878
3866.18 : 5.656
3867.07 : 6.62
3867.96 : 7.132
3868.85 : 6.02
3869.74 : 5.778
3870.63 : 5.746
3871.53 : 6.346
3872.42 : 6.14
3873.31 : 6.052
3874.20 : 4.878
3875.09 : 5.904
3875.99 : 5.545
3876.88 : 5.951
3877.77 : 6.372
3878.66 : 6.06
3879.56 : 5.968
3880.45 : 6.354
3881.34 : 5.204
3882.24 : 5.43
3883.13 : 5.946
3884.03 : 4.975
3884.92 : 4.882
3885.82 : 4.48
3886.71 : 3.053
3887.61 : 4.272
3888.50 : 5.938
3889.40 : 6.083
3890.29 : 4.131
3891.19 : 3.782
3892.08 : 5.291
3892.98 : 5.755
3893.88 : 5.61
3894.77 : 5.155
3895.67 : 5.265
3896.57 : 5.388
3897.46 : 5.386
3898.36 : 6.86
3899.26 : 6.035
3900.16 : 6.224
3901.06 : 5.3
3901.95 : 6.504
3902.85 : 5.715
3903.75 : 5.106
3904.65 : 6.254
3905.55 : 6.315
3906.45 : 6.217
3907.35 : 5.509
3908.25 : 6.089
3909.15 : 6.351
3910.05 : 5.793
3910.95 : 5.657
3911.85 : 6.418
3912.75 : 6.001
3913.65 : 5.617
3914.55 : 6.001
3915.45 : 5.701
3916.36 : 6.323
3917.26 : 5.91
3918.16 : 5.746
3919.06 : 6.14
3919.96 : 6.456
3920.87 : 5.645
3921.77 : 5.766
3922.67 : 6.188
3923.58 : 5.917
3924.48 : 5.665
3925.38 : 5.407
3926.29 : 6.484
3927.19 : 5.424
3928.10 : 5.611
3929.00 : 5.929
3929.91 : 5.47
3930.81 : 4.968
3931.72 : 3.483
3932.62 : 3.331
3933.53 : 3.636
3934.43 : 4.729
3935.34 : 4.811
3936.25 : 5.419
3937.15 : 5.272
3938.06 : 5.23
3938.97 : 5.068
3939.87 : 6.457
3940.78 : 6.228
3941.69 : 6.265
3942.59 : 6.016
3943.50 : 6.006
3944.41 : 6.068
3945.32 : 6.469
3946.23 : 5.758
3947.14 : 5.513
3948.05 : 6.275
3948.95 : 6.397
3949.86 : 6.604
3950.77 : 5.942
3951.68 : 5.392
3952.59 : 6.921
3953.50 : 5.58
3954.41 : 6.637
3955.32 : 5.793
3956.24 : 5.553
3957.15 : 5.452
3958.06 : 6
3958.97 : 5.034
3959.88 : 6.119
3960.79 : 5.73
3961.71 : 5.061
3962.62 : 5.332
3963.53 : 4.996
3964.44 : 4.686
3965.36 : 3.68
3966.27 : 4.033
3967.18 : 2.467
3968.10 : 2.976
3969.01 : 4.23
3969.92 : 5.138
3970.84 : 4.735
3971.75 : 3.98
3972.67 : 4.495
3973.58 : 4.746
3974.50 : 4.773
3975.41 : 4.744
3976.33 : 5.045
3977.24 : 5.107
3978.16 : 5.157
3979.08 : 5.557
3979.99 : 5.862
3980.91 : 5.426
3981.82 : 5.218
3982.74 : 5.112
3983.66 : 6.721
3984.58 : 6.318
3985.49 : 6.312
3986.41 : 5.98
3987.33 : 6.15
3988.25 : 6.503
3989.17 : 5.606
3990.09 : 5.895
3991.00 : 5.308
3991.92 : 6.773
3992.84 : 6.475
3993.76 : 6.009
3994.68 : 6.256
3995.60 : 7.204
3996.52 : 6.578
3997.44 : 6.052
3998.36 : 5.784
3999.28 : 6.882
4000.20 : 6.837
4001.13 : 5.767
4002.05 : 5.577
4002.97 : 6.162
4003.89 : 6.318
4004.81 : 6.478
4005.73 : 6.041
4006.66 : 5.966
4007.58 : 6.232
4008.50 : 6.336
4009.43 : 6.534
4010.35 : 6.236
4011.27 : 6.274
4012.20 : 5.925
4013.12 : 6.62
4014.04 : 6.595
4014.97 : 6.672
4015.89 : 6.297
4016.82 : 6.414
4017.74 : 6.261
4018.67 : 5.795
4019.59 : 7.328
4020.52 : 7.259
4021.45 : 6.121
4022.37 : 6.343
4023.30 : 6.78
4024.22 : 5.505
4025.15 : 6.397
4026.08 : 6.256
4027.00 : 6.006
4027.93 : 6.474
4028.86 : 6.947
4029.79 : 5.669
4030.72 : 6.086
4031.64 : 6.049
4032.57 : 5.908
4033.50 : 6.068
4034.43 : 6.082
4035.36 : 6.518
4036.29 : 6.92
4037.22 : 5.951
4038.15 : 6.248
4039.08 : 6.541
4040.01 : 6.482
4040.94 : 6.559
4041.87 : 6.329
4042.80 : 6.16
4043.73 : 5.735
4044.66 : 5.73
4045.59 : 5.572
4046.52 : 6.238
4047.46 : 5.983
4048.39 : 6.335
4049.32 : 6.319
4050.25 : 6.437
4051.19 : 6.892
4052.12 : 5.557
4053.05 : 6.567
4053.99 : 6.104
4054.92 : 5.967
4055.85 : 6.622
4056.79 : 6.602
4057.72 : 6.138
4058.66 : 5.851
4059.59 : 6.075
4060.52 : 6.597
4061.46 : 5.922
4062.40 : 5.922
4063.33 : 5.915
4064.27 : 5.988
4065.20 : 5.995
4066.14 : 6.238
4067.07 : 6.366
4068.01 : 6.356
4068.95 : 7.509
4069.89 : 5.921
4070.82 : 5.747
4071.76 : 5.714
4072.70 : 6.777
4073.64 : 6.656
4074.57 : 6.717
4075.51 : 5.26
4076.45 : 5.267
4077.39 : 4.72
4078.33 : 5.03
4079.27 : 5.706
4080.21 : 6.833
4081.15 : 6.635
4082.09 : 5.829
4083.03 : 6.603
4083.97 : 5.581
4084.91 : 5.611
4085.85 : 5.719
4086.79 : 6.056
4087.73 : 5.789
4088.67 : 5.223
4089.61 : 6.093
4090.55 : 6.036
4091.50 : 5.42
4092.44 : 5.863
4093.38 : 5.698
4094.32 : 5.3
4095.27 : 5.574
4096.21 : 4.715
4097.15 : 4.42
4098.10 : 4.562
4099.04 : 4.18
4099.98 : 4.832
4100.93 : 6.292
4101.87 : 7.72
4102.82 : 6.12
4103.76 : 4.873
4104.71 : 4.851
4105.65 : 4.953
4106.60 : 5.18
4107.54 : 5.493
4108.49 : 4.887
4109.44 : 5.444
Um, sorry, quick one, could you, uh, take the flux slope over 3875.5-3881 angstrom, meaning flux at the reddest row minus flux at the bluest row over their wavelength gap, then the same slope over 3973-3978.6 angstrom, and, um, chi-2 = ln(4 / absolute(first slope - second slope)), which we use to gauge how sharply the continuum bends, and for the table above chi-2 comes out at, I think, 3.8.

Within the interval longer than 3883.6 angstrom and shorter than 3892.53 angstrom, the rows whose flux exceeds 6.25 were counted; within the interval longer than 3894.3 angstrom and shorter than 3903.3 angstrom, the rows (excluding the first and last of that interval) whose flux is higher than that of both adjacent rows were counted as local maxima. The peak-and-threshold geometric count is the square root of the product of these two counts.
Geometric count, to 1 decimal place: 0.0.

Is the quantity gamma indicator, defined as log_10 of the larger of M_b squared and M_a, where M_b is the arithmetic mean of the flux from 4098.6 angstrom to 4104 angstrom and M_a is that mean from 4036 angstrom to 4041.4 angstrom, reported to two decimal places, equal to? 1.51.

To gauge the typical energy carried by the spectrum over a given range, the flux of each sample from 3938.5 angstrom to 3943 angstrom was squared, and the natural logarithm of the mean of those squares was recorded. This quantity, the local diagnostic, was 3.59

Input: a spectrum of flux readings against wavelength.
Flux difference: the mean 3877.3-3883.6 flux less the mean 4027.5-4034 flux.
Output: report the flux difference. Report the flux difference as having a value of -0.3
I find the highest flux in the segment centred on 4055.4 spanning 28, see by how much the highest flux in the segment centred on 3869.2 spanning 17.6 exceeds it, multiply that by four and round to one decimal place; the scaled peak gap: -1.5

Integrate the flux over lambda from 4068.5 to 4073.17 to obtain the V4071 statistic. 30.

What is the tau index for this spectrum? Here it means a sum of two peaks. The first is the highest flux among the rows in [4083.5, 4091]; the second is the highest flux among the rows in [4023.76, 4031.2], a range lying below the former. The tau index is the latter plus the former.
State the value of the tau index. 13.0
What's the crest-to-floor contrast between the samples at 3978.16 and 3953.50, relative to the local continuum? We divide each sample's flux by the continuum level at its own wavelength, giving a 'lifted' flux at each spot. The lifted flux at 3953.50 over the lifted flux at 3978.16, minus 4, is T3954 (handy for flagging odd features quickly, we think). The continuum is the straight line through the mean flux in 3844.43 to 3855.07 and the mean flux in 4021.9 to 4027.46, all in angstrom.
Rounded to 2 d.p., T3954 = -2.91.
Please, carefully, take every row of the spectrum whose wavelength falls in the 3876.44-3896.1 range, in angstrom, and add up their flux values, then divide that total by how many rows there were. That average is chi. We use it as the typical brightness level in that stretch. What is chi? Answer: 5.3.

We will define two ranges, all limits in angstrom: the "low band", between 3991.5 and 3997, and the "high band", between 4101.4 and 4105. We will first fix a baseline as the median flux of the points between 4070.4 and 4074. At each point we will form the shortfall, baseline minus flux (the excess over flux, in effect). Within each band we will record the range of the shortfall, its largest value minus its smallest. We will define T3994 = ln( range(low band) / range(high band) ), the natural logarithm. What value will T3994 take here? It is -0.9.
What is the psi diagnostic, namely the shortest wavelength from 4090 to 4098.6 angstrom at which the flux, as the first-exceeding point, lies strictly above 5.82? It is 4090.55 angstrom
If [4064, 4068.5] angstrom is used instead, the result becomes 4064.27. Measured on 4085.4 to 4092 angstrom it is 4086.79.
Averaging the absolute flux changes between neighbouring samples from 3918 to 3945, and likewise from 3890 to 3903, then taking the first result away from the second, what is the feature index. 0.18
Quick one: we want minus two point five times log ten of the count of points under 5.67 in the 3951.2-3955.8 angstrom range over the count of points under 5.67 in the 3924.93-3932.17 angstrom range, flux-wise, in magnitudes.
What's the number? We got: 1.2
